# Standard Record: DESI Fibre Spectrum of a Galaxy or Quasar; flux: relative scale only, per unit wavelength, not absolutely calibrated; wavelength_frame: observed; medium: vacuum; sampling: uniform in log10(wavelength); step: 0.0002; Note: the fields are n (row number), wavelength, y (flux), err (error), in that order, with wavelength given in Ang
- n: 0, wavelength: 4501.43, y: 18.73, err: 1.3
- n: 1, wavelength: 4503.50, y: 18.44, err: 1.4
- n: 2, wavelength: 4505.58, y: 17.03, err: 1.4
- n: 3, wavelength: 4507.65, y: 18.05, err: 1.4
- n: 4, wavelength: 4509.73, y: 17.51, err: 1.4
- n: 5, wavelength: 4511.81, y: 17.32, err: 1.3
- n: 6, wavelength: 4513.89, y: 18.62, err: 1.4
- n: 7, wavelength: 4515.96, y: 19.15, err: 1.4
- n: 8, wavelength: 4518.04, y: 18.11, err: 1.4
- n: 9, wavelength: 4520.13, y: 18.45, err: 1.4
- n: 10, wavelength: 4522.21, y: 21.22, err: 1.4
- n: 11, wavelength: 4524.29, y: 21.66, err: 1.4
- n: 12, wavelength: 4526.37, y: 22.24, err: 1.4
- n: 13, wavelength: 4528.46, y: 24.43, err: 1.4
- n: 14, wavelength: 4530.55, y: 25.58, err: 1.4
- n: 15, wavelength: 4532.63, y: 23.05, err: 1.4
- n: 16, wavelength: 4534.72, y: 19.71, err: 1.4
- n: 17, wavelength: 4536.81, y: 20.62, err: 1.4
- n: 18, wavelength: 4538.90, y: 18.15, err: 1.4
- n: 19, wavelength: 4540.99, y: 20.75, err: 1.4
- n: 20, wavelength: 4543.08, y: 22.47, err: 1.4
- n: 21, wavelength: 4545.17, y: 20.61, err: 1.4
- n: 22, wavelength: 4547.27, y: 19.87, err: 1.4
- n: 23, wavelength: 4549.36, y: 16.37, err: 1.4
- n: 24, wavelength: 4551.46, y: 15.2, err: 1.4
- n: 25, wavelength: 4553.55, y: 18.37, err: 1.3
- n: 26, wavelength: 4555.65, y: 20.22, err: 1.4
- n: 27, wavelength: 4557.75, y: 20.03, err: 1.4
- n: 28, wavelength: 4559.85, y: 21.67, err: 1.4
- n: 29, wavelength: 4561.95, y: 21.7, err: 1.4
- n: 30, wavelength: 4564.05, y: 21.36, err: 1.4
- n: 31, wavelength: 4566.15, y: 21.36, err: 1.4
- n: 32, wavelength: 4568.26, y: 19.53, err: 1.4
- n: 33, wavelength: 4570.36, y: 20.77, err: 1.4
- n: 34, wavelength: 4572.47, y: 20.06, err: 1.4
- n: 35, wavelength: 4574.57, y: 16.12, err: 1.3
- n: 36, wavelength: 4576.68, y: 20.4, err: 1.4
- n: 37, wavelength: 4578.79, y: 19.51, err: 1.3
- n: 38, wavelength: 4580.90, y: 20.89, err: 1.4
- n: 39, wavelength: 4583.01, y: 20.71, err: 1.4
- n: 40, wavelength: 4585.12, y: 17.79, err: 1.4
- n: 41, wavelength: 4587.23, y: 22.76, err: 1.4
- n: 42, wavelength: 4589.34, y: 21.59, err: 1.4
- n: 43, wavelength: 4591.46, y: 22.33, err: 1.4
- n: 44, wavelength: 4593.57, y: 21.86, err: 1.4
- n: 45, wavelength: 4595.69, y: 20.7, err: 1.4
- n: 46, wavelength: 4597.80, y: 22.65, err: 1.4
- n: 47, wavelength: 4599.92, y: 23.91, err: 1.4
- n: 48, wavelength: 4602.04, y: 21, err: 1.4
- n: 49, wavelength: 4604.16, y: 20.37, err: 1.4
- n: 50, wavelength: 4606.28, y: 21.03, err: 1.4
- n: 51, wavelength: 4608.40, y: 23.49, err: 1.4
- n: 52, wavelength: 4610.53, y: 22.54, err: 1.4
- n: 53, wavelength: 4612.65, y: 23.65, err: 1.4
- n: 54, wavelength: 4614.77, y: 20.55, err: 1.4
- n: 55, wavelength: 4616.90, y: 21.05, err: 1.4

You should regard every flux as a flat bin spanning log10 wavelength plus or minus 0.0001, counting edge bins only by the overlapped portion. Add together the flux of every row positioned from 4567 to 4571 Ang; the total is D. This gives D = 40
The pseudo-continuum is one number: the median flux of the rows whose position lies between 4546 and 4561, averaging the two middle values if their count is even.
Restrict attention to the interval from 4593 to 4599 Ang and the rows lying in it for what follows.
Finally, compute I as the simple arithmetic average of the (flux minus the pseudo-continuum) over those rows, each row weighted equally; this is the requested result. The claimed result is 1.9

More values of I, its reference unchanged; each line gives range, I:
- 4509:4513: -2.5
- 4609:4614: 3.2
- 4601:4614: 2.1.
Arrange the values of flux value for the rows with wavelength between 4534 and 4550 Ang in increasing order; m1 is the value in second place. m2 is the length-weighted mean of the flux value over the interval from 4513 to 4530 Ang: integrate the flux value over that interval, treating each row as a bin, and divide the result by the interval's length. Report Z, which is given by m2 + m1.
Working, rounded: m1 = 18.15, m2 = 20.7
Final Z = 38.8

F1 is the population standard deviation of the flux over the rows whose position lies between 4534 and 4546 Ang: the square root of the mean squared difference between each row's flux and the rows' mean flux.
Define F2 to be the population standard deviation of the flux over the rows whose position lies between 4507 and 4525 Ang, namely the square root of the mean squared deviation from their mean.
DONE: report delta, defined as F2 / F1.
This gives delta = 1.1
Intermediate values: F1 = 1.3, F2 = 1.46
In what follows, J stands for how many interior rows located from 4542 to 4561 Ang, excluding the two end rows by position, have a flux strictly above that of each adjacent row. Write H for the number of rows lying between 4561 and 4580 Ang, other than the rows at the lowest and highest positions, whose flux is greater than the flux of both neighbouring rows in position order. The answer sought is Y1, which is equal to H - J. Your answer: 1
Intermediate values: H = 2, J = 1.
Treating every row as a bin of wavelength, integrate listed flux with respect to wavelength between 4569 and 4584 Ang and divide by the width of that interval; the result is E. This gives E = 19.8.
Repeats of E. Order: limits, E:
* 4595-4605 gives 21.8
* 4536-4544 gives 20.5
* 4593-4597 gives 21.3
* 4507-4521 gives 18.2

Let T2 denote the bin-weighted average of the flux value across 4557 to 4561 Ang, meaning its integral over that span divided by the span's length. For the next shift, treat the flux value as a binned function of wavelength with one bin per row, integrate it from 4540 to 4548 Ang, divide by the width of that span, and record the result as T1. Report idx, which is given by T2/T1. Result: 1.00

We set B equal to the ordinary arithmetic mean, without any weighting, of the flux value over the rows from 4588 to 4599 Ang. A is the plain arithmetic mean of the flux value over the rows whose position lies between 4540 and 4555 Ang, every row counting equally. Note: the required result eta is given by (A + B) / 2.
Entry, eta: 20.5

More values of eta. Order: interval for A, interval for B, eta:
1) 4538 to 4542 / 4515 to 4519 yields 19.0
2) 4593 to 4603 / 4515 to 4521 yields 20.3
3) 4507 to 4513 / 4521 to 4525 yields 19.5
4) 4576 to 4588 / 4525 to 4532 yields 22.2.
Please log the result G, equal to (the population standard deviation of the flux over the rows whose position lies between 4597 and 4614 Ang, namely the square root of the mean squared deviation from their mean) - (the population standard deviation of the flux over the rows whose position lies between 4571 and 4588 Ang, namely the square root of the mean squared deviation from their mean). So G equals -0.62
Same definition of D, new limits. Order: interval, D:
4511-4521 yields 92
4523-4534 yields 117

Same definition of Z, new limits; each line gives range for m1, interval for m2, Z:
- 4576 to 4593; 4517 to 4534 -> 41.3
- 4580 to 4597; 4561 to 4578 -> 40.8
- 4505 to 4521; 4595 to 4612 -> 39.4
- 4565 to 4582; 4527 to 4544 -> 41.4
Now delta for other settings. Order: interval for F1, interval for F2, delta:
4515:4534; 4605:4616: 0.5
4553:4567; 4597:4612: 1.1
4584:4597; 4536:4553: 1.4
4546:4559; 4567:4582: 0.8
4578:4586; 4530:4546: 1.7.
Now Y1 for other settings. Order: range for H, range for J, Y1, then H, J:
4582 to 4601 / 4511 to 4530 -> 1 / 2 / 1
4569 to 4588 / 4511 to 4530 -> 1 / 2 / 1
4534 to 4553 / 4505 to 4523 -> 0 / 2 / 2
